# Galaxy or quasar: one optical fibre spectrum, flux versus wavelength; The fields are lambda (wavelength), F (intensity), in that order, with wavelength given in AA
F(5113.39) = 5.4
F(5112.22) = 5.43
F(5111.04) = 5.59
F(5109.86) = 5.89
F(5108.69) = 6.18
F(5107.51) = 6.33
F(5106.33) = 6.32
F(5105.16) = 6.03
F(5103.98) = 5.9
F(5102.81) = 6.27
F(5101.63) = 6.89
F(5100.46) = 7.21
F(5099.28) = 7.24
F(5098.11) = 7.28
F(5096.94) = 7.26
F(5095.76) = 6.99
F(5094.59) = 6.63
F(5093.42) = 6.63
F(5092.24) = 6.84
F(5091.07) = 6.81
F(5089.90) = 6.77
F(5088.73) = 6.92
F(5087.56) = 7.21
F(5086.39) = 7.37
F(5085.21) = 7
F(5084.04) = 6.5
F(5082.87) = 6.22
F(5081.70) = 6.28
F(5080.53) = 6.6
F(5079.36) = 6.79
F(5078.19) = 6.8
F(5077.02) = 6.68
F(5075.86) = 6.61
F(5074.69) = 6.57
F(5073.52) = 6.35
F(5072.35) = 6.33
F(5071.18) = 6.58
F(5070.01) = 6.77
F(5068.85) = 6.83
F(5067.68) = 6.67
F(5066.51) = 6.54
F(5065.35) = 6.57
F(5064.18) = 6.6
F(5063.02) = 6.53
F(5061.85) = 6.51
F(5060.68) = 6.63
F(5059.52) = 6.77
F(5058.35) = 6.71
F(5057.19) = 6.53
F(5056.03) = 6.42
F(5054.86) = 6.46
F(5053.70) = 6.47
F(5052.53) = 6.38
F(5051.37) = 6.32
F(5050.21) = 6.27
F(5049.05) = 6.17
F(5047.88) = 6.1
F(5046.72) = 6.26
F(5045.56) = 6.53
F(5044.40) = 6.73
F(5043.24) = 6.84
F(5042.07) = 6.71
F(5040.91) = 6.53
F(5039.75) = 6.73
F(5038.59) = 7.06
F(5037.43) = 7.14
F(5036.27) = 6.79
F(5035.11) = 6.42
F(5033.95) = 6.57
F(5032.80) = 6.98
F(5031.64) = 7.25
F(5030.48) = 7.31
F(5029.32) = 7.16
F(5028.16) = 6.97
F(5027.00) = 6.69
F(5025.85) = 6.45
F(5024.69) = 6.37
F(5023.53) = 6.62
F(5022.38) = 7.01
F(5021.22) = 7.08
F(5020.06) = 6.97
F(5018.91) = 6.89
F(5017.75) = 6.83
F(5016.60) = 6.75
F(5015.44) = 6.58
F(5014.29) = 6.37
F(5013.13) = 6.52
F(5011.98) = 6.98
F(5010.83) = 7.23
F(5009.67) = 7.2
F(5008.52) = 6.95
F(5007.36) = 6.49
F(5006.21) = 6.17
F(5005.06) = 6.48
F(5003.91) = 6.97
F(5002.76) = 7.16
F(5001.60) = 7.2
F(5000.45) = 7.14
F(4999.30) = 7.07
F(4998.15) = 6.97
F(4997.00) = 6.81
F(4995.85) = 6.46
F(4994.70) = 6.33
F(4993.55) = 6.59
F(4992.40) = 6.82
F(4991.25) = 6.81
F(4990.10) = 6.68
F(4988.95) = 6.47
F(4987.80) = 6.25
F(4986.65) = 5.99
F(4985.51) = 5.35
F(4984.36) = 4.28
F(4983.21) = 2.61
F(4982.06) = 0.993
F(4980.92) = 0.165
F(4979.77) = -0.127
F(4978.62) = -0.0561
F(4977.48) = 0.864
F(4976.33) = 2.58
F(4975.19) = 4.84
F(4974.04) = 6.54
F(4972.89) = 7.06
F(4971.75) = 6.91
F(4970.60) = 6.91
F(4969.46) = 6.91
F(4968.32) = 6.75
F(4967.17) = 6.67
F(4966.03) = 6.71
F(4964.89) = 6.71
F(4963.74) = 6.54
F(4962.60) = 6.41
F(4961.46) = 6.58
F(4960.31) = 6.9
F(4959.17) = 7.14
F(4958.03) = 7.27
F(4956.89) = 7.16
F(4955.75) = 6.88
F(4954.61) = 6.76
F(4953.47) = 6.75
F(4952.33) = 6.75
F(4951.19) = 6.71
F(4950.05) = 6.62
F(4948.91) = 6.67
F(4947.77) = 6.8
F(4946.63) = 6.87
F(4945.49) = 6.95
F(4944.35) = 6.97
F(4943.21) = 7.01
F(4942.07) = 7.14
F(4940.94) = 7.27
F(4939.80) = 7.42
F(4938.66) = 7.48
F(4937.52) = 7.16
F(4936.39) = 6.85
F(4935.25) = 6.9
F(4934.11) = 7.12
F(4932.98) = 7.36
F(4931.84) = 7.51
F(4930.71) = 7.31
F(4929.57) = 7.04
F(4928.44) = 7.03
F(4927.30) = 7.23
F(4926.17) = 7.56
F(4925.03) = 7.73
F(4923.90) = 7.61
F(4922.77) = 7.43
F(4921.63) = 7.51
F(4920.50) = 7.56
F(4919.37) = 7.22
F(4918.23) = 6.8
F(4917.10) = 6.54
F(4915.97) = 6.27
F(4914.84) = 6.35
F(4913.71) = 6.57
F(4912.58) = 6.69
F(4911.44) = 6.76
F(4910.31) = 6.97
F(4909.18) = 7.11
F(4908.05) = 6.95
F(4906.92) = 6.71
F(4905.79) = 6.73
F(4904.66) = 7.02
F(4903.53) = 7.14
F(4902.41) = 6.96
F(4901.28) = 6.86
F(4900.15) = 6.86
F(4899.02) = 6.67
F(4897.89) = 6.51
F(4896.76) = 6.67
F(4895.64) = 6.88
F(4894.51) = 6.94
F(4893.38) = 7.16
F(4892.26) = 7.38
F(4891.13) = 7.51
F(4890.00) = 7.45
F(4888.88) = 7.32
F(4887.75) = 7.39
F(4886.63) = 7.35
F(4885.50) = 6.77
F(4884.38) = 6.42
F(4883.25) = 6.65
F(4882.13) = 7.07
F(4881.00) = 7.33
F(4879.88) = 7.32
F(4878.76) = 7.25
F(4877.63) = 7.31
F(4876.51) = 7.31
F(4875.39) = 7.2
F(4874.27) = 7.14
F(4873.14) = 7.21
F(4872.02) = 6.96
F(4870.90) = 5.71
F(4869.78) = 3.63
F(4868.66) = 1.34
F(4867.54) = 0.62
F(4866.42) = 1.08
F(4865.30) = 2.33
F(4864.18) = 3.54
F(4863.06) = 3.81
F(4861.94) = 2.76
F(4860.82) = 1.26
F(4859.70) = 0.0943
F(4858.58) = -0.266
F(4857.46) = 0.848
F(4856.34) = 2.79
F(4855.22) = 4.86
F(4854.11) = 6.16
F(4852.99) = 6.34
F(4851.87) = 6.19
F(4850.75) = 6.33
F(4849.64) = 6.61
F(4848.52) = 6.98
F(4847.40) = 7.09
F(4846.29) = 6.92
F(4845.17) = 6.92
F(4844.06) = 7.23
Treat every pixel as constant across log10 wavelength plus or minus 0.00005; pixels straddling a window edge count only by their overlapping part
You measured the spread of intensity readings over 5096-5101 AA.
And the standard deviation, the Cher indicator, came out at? 0.0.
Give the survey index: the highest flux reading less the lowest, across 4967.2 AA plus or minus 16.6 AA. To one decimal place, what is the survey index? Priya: 7.4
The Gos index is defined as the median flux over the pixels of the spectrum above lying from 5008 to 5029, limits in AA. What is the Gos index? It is 6.86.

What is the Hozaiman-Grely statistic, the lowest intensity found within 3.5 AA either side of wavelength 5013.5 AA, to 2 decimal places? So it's 6.37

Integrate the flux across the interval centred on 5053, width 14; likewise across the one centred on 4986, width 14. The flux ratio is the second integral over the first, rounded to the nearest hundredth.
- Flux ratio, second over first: 0.67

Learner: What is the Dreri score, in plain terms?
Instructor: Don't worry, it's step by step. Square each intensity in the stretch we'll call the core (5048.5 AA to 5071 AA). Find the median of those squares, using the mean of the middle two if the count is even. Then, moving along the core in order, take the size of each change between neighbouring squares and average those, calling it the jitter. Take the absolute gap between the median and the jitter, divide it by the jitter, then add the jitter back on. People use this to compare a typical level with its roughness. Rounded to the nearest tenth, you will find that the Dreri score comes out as 40.1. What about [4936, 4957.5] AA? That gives 30.4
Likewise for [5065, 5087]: 20.7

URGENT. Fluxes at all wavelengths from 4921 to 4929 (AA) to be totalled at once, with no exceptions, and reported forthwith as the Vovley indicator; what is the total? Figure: 52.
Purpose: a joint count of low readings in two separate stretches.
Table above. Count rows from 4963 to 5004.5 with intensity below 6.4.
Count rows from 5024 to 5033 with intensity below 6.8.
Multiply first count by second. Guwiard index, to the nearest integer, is 39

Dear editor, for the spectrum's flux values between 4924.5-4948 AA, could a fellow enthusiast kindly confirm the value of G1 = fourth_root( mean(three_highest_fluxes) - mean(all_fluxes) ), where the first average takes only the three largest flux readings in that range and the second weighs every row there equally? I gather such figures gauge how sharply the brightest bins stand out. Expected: 0.81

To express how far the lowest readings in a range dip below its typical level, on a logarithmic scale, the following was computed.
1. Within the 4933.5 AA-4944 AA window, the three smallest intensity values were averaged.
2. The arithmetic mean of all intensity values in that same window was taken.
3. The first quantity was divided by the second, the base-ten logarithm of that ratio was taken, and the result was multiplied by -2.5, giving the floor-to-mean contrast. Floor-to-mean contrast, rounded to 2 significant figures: 0.035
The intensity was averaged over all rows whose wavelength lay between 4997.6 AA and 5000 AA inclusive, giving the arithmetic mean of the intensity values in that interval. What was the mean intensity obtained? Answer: 7.0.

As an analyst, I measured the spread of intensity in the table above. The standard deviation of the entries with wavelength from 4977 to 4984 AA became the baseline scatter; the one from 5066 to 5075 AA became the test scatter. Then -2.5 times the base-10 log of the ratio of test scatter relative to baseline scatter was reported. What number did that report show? 1.9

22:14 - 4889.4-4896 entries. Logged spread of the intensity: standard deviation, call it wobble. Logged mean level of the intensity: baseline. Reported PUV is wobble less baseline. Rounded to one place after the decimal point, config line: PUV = -7.0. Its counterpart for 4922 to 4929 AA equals -7.2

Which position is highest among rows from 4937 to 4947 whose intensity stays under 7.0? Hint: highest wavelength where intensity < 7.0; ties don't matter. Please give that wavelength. 4946.63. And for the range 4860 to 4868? 4867.54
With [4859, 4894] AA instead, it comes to 4885.50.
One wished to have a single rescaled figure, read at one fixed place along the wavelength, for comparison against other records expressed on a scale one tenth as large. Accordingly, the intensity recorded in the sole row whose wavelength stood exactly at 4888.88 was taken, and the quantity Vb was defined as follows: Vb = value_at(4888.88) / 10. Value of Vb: 0.73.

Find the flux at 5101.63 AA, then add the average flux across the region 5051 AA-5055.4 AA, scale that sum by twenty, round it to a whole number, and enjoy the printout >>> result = 266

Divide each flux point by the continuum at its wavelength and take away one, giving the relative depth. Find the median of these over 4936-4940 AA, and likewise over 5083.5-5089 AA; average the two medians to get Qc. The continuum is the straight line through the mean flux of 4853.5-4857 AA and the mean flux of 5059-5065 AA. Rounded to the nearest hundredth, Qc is 0.19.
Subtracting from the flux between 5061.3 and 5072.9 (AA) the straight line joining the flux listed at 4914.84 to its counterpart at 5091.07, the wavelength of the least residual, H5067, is 5072.35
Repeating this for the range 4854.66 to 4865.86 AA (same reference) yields 4858.58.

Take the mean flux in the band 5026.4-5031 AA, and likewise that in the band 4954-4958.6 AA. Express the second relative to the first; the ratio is 1.00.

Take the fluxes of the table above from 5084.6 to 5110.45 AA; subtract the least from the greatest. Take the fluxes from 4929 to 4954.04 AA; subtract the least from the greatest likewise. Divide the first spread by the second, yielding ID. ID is 1.7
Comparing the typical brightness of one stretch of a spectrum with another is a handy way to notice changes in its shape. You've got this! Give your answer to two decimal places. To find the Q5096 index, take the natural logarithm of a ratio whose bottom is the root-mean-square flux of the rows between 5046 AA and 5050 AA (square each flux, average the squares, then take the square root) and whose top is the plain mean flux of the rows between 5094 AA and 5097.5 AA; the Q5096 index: 0.12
